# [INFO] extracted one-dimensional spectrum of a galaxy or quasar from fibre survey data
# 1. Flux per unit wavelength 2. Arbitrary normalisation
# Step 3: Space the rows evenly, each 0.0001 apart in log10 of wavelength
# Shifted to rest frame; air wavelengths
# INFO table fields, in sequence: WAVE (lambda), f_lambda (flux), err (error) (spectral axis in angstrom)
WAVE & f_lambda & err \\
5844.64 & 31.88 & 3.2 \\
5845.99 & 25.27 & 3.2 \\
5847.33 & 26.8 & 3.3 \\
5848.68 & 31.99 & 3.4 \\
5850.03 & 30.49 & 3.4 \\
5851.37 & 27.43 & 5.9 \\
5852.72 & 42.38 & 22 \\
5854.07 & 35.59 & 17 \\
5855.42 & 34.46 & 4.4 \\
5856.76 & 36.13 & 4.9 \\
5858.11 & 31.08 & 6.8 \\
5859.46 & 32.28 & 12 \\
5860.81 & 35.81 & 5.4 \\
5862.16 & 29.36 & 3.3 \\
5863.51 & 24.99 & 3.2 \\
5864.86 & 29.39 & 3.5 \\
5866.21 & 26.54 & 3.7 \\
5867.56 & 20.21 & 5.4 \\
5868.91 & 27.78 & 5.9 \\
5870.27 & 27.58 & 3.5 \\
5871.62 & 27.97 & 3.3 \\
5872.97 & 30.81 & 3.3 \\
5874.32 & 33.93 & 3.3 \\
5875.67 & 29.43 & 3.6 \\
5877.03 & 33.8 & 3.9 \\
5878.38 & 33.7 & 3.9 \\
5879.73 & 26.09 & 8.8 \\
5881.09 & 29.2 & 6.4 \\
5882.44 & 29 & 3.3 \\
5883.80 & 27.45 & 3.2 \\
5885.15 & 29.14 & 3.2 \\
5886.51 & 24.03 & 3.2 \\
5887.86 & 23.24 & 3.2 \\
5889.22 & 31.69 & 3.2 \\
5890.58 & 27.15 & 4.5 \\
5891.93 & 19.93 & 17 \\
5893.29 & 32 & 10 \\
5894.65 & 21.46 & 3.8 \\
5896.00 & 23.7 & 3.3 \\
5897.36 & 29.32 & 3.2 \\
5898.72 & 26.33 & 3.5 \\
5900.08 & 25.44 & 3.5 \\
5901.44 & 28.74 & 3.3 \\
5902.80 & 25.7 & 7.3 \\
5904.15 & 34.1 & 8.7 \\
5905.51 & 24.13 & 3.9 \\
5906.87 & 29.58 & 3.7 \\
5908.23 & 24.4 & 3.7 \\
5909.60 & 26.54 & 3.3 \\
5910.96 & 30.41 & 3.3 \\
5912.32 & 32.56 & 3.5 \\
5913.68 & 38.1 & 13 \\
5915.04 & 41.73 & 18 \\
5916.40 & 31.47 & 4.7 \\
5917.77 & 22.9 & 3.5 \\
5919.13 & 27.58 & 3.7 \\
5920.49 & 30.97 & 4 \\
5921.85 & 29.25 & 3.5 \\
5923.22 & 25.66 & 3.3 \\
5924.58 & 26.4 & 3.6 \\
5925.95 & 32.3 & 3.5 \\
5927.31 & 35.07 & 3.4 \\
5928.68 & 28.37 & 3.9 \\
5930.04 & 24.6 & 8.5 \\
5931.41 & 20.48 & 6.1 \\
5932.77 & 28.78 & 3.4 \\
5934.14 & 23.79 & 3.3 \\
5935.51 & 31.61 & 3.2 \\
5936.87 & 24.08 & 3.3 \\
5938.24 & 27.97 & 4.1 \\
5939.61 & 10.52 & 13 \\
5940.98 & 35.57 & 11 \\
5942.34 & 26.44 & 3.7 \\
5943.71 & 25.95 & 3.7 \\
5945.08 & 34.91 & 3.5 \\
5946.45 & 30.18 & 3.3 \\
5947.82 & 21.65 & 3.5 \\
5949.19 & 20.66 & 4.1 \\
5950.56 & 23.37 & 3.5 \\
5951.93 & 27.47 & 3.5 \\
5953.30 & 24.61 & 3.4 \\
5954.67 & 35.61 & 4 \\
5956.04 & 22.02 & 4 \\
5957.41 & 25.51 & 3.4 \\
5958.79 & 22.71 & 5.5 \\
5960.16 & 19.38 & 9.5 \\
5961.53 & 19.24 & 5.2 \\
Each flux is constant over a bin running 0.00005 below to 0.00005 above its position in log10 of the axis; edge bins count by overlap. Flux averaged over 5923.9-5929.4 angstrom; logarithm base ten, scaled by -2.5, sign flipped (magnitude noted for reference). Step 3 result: 3.7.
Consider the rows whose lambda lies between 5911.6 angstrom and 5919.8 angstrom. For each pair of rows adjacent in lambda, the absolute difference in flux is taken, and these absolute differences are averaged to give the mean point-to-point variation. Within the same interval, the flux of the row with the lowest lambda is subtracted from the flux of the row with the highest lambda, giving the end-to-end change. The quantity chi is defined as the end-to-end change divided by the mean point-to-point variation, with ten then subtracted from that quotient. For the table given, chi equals -10.8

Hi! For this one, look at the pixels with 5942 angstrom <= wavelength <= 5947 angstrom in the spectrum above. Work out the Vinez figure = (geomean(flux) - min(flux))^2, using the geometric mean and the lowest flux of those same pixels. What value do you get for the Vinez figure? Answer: 10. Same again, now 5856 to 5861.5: 7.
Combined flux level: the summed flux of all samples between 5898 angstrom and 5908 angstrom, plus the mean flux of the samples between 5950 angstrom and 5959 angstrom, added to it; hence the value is 220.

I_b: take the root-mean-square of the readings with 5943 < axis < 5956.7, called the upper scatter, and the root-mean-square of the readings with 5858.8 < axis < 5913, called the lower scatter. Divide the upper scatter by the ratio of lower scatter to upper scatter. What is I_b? 25.9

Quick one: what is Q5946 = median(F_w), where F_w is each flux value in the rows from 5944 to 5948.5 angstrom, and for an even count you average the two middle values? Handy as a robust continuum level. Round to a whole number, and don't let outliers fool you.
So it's 30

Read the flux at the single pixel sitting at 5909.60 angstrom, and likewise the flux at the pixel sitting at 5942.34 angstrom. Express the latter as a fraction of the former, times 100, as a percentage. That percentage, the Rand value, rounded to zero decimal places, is 100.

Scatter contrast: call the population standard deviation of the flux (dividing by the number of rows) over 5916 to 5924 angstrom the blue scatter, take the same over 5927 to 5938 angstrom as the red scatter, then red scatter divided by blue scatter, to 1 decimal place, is 1.5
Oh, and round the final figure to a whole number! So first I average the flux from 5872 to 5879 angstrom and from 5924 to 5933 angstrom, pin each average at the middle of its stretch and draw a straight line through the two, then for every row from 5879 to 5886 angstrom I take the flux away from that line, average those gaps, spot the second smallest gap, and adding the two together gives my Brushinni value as 6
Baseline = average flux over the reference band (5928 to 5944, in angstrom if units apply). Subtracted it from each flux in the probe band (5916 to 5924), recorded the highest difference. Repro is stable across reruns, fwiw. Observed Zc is 5.8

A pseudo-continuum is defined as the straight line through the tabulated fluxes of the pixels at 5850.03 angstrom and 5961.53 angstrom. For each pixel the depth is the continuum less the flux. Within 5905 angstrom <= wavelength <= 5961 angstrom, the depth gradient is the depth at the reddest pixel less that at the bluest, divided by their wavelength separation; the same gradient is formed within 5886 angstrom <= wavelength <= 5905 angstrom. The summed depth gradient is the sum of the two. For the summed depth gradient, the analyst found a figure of -0.7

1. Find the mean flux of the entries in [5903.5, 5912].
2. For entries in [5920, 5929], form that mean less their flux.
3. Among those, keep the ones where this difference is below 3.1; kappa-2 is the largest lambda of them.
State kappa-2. 5928.68 angstrom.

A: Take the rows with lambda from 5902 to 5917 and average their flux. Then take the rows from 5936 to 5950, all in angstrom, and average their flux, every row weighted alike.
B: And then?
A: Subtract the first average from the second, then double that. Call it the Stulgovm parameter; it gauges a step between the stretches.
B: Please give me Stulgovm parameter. -10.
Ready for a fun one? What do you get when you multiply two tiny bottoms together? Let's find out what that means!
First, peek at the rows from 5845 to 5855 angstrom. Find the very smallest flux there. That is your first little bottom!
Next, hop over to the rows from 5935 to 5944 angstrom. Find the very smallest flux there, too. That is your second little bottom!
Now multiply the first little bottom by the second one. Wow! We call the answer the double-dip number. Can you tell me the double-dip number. 266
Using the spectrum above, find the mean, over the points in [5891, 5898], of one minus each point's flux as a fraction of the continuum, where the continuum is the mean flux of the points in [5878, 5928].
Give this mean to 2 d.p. 0.11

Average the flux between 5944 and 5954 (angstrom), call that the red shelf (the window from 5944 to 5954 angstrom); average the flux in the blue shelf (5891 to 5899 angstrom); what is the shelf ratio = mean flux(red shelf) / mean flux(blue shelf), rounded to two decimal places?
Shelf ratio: 1.03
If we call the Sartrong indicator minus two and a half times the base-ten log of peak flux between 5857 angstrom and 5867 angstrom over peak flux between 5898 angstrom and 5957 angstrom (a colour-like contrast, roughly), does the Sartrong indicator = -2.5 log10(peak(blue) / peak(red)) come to 0.17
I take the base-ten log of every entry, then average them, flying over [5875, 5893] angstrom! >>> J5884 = 1.443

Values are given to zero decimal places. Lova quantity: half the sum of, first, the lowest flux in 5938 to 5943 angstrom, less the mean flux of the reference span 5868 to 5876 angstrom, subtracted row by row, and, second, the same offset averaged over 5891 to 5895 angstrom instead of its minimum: -12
